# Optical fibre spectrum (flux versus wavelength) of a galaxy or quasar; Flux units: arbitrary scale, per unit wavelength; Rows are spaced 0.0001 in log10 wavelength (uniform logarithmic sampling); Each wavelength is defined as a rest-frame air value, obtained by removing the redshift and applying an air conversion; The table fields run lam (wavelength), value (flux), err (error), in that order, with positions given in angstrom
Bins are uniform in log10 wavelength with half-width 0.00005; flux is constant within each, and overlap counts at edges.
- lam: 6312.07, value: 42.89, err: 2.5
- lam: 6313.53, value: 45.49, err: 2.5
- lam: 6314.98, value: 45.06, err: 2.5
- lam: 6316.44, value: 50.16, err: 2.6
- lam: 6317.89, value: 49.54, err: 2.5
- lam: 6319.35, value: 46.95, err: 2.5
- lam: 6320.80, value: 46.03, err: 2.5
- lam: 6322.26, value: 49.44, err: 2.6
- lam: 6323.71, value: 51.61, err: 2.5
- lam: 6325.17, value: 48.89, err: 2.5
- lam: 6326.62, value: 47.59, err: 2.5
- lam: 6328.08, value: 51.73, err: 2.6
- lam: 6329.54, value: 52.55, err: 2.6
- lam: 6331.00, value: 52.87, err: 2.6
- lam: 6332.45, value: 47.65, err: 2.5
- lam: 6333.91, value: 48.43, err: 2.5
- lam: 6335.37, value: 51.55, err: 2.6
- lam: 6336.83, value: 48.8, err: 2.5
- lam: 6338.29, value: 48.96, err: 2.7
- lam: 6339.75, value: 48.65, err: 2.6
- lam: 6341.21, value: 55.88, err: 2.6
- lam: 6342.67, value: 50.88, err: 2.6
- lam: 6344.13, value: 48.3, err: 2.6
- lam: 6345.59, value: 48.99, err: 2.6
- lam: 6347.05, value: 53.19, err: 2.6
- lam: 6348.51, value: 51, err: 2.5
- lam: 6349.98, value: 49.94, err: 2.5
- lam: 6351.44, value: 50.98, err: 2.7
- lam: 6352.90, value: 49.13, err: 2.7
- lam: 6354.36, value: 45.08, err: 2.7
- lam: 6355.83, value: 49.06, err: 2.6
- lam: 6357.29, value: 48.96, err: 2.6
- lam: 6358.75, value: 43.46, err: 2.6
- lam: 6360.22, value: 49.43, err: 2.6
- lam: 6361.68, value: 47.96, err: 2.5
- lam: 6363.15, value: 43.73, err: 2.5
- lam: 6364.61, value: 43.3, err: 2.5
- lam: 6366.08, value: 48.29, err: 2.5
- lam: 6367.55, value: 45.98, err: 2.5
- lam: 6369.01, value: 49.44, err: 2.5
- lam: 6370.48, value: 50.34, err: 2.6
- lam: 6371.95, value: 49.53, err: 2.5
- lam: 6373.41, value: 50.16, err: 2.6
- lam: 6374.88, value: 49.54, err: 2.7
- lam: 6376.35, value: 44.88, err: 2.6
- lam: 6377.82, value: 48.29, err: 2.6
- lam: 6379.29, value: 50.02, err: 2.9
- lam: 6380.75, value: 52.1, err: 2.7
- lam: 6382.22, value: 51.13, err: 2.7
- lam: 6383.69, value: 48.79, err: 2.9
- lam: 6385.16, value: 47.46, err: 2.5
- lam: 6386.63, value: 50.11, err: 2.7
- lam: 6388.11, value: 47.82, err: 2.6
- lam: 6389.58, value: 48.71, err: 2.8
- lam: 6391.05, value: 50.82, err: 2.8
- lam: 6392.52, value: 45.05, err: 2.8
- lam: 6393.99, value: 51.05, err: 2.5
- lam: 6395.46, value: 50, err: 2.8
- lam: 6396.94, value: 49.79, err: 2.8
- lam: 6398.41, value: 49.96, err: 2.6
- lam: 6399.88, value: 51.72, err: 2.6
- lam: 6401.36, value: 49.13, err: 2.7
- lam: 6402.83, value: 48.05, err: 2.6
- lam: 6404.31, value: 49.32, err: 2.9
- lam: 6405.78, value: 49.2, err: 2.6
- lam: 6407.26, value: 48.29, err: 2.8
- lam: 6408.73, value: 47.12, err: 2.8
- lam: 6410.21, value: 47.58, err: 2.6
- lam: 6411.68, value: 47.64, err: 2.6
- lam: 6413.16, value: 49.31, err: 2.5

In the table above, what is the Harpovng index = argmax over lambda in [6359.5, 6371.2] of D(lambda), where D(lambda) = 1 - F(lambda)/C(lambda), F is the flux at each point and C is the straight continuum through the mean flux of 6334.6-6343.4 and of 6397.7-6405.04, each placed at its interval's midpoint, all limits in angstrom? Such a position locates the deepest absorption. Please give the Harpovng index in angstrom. 6364.61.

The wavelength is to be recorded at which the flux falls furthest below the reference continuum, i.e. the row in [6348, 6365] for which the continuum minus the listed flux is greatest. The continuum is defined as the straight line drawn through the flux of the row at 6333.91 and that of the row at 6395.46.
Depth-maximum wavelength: 6364.61 angstrom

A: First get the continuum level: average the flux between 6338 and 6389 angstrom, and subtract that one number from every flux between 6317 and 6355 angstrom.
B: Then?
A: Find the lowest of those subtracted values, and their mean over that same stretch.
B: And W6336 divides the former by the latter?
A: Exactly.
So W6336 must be -4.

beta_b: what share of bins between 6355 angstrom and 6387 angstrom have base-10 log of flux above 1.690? 0.50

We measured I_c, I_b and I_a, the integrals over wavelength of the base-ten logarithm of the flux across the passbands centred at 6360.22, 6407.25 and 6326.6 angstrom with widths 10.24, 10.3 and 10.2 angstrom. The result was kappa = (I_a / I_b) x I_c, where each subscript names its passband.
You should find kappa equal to 17.1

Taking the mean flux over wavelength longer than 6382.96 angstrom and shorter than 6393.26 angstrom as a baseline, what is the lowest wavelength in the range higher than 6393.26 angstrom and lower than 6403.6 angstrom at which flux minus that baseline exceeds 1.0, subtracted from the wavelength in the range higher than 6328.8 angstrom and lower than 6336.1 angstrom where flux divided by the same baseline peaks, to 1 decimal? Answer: -63.0 angstrom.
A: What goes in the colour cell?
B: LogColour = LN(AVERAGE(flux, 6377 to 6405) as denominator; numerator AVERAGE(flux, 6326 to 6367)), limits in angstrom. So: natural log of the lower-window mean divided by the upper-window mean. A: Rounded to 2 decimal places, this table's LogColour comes -0.01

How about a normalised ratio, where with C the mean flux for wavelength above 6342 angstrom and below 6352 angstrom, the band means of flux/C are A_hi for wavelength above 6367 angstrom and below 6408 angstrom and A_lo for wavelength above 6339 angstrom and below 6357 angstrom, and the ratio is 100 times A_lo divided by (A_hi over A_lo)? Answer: 101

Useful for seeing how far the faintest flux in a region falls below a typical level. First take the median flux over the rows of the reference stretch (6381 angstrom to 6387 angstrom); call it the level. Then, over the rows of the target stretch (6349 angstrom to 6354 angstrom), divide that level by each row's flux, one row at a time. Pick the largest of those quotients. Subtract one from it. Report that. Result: 0.01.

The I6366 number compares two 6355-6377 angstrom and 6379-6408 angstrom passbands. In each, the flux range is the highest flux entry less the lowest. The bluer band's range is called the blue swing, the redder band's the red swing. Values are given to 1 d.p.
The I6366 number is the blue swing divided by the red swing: 1.0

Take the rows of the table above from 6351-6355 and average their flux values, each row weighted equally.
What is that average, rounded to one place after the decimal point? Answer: 48.4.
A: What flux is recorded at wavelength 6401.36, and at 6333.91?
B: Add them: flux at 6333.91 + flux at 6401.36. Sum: 98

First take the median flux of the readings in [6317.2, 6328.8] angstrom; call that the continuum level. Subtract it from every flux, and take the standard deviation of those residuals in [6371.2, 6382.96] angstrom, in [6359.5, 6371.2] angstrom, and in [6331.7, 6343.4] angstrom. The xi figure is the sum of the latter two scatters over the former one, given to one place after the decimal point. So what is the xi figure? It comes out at 2.5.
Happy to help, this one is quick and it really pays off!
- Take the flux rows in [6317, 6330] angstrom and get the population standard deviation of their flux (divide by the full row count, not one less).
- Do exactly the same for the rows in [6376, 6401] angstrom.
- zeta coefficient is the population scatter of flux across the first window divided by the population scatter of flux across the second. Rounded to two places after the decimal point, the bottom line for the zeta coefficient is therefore 1.06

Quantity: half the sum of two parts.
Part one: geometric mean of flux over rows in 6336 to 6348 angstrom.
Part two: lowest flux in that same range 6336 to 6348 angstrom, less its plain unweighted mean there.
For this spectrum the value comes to 24.1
